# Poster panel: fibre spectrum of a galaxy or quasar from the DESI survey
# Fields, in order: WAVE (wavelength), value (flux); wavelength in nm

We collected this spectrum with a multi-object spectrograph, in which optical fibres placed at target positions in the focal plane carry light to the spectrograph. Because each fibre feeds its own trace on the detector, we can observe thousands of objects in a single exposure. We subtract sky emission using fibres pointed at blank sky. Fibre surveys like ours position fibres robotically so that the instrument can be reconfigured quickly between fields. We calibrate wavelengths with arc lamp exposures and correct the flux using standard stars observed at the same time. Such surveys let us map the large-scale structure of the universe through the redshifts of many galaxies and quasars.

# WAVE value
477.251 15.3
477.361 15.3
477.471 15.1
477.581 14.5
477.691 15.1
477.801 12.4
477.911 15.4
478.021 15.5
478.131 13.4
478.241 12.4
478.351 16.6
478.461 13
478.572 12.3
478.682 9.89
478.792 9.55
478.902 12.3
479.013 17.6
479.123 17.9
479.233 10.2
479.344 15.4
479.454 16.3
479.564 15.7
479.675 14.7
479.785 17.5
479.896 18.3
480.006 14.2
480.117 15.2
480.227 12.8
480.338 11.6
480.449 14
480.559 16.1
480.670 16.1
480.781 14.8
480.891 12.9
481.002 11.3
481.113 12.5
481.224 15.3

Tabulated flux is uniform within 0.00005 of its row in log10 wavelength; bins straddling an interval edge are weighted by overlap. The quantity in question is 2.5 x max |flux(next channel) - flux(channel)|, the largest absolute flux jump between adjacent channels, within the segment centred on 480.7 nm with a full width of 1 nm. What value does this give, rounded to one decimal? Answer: 6.0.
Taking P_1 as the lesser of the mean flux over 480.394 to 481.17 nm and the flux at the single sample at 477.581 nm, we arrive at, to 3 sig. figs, 14.0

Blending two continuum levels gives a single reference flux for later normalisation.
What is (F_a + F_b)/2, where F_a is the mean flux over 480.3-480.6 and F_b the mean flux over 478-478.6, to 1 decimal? 13.9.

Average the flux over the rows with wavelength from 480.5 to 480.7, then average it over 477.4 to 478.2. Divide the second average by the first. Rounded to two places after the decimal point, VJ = 0.90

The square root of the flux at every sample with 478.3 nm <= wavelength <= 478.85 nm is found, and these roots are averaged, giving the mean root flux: 3.48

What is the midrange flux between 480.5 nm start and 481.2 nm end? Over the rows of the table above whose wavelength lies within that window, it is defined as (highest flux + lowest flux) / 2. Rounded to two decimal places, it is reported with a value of 13.70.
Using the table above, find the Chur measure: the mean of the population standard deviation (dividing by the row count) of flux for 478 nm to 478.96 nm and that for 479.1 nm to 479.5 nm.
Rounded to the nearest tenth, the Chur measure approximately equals 2.5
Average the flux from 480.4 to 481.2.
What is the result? 14.0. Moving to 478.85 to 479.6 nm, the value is 15.1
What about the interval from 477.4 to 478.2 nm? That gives 14.5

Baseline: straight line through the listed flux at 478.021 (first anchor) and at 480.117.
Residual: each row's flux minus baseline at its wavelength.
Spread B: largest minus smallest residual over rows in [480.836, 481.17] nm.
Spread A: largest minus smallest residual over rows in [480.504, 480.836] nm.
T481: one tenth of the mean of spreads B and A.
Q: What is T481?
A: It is 0.14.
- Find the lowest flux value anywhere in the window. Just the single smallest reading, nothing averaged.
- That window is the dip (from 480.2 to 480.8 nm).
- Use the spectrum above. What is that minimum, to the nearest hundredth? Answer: 11.60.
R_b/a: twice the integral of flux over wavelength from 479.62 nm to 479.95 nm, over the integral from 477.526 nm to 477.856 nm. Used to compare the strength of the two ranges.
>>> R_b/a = 2.4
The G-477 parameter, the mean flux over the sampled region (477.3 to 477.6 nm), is 15.0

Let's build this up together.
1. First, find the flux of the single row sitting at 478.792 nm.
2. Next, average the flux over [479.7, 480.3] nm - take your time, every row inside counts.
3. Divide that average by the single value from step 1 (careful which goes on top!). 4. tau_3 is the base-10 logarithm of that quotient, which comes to 0.21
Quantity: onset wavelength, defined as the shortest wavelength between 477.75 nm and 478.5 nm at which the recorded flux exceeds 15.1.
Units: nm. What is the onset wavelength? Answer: 477.911 nm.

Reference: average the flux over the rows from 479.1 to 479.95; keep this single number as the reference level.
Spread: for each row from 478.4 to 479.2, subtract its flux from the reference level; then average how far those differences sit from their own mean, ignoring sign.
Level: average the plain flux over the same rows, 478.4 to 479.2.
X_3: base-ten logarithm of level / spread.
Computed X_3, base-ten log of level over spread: 0.71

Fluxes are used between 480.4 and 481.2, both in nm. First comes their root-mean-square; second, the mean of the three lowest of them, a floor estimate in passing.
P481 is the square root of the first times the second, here 13.1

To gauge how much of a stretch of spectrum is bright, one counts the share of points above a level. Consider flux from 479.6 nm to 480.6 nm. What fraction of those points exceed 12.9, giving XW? 0.78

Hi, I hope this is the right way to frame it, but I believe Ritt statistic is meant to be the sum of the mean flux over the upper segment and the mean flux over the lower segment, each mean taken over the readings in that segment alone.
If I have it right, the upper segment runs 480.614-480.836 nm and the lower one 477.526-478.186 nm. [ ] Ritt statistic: 30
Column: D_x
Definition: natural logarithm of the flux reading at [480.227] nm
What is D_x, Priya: 2.55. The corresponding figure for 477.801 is 2.52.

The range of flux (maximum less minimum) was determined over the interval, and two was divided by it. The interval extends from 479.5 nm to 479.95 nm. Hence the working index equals 0.56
